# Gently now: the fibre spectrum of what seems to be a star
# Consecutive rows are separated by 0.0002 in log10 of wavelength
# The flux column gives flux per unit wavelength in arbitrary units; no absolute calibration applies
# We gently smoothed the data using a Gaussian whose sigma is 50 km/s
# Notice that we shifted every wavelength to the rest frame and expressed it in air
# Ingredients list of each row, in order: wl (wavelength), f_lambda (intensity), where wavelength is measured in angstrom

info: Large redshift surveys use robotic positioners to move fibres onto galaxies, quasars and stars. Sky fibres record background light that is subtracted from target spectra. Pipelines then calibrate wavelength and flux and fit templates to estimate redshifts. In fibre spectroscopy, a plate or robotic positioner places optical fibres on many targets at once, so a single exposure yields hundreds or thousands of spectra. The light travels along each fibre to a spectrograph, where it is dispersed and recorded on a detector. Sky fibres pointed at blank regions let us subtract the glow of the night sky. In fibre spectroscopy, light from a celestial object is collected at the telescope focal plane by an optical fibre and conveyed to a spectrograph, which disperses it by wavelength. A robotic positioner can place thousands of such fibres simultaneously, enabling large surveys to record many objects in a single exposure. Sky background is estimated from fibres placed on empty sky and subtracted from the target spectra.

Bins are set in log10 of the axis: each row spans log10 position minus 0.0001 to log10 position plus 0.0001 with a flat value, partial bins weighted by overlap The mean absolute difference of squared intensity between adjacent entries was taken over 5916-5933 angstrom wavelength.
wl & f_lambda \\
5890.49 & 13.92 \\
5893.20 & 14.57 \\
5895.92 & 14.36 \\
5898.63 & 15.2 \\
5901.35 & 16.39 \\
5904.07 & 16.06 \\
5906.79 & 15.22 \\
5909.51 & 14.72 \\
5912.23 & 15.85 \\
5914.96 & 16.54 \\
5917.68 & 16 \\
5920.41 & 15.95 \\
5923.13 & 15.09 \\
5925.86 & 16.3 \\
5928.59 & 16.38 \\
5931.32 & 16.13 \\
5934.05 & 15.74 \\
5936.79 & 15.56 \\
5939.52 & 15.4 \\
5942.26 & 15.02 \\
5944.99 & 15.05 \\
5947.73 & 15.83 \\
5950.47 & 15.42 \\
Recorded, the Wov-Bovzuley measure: 15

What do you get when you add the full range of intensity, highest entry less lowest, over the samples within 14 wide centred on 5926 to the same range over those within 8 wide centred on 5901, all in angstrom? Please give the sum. 2.5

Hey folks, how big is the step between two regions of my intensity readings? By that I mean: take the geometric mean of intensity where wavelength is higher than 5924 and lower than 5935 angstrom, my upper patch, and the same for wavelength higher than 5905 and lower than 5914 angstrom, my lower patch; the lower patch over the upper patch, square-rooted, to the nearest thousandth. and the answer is 0.972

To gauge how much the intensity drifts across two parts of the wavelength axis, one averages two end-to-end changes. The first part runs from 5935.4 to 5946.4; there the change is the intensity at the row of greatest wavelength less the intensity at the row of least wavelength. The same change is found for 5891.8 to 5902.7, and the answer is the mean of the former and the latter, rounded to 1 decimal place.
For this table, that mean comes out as 0.7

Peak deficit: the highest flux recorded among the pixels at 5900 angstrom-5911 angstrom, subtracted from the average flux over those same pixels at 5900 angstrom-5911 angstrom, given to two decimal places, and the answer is -0.79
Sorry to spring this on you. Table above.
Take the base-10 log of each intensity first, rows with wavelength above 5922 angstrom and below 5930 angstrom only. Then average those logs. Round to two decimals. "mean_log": 1.20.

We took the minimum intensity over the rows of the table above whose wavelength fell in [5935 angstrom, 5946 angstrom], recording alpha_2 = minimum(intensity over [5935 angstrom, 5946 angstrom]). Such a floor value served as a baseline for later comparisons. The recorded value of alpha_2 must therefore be 15.02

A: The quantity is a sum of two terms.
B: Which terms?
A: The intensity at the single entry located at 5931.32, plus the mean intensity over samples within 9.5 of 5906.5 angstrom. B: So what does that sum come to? 31.8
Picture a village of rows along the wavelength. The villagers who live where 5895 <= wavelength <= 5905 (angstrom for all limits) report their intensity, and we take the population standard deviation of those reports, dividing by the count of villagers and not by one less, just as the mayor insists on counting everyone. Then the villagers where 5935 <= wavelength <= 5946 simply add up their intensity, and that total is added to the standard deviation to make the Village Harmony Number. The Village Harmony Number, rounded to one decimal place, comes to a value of 61.8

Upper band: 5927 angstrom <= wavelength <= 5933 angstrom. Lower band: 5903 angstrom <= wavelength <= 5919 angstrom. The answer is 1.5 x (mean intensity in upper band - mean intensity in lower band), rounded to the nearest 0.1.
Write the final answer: 0.8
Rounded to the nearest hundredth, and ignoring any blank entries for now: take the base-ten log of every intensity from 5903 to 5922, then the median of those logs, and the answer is 1.20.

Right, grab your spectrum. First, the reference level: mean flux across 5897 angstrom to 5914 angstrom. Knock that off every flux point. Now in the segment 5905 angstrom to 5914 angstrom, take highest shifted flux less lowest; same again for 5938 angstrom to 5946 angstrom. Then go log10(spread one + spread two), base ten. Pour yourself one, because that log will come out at 0.18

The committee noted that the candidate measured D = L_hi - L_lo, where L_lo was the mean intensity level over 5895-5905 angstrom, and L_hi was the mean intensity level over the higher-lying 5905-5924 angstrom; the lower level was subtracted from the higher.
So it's 0.1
